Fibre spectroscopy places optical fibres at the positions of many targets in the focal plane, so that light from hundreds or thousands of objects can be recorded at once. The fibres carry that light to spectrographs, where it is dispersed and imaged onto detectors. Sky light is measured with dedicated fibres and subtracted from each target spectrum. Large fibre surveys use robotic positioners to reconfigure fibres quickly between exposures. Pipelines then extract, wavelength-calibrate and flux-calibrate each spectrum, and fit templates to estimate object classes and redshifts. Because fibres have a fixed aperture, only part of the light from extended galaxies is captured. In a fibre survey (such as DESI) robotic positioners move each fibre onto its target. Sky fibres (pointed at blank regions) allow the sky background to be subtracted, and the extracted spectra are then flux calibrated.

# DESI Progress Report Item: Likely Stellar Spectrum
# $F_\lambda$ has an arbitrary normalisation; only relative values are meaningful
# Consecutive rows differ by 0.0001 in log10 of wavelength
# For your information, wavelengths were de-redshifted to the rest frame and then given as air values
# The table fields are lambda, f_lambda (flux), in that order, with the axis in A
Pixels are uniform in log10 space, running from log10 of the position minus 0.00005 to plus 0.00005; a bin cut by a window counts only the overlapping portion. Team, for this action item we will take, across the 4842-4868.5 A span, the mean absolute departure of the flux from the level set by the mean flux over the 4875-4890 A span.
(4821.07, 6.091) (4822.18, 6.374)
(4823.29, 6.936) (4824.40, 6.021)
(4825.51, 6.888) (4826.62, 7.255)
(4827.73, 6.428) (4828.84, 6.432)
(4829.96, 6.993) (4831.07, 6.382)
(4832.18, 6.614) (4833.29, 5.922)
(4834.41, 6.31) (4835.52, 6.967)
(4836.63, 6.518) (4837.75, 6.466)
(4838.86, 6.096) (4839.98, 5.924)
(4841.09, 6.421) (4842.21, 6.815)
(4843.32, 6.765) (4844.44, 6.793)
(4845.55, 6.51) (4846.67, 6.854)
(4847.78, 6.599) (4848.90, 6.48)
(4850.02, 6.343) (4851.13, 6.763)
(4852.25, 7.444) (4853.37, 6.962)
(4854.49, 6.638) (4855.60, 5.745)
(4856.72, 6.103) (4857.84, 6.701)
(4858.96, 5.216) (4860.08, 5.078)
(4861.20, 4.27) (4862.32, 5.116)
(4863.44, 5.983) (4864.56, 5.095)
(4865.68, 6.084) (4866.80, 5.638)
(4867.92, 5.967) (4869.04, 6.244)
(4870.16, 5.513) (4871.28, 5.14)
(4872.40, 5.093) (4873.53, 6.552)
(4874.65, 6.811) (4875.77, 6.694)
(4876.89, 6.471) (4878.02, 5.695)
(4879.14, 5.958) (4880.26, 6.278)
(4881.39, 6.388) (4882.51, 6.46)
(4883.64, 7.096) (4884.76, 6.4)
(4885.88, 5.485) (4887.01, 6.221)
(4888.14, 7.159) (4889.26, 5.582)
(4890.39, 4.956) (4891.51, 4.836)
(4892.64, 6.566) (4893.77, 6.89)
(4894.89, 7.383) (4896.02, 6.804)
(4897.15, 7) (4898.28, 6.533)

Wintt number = 0.62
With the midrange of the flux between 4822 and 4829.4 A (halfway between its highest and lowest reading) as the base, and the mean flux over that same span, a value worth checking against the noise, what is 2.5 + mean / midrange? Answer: 3.50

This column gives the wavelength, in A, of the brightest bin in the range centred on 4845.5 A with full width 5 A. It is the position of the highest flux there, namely 4846.67 A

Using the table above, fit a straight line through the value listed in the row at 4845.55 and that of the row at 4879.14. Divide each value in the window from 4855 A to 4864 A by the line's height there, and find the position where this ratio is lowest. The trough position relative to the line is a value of 4861.20 A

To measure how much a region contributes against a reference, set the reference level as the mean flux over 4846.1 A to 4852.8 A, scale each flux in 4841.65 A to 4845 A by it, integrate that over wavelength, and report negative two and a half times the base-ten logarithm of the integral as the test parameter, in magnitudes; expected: -1.32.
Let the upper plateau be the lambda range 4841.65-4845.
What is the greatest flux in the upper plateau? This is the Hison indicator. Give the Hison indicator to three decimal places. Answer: 6.815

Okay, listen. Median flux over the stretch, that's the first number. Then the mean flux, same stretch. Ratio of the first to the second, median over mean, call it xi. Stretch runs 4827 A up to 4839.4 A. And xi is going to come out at 0.99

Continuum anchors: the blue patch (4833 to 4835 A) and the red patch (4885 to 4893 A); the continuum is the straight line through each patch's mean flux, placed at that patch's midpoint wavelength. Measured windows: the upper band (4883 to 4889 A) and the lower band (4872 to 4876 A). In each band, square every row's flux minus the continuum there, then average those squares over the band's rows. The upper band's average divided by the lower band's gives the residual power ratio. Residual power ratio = 1.2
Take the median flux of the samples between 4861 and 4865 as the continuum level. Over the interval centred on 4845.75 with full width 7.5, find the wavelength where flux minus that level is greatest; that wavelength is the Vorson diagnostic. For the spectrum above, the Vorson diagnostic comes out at 4846.67 A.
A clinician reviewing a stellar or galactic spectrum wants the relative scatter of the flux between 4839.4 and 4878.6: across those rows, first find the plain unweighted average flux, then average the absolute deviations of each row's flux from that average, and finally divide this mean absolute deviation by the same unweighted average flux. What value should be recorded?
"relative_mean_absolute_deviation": 0.10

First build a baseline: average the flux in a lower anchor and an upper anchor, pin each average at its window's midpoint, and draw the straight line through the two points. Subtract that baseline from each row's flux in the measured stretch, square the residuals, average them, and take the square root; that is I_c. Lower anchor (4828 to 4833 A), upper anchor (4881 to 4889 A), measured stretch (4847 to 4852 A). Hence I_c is 0.16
